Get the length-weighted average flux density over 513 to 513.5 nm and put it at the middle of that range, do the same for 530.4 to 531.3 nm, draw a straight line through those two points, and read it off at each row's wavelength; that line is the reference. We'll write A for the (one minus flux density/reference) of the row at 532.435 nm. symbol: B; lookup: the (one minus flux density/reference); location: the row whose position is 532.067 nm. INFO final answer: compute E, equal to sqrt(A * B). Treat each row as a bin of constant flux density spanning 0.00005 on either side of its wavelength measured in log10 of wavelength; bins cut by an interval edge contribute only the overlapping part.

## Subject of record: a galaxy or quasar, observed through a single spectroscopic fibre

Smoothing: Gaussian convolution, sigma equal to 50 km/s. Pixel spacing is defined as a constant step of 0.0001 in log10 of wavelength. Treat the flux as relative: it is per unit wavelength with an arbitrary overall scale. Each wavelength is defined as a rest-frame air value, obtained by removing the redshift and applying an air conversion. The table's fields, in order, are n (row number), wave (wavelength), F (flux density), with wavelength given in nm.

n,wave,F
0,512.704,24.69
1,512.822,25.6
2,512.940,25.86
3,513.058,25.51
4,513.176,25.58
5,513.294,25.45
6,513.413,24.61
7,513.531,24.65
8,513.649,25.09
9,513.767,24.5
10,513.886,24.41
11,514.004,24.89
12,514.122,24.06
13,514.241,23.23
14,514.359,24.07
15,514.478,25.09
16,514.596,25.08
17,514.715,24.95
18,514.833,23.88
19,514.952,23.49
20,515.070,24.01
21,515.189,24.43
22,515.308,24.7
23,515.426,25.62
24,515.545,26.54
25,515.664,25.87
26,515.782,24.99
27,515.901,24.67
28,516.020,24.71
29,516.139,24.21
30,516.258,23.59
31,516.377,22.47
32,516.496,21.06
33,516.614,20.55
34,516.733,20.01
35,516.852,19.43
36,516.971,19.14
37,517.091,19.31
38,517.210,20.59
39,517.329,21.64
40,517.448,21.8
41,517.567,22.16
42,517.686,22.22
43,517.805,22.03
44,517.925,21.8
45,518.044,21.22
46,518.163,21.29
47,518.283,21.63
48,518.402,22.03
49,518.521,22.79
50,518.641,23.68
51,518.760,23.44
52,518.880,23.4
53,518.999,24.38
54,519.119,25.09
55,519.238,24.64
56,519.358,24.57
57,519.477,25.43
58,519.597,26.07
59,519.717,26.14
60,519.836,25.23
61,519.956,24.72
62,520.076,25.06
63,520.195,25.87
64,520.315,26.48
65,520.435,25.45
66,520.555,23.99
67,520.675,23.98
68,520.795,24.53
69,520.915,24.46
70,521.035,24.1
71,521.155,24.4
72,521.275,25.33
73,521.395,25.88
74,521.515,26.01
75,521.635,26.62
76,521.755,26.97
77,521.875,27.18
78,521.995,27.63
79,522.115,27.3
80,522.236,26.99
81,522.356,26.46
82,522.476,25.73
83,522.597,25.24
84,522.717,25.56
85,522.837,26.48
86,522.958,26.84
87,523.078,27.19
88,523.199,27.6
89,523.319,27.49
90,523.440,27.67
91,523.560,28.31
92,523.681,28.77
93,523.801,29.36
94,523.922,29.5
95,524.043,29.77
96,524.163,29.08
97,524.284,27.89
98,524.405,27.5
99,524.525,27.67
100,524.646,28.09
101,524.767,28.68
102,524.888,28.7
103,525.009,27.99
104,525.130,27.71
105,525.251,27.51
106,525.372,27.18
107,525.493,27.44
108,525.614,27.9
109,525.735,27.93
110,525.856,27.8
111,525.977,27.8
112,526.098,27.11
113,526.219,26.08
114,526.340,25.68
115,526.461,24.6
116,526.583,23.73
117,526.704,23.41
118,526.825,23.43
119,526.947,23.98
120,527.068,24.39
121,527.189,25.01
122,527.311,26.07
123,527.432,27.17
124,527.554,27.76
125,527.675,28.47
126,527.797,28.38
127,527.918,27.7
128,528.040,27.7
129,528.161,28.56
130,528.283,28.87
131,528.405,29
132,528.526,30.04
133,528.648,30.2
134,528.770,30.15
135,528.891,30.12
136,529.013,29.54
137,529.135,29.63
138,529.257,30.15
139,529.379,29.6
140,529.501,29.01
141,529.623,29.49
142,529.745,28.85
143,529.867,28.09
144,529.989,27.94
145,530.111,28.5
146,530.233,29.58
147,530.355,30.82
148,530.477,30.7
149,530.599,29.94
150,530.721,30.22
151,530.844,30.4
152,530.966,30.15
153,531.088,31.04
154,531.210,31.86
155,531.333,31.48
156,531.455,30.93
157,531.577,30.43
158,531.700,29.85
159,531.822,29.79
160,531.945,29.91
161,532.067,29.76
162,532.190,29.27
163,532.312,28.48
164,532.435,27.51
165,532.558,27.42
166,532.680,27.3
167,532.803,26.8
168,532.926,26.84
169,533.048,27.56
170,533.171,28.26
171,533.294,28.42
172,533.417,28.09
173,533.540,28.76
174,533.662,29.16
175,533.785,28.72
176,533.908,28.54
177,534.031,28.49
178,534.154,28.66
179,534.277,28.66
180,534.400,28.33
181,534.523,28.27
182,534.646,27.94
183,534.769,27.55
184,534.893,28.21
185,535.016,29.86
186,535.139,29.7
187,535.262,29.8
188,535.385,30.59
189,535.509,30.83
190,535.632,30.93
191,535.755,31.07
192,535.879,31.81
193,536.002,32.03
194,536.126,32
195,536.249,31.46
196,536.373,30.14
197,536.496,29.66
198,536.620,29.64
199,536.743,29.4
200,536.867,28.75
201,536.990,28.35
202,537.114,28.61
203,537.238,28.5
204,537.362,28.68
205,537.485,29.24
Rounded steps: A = 0.12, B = 0.04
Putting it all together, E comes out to 0.07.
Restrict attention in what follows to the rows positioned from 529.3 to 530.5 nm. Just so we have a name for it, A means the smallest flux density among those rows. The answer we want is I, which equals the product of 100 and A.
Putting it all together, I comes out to 2794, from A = 27.94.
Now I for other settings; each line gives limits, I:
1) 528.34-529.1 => 2900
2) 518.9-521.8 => 2398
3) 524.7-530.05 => 2341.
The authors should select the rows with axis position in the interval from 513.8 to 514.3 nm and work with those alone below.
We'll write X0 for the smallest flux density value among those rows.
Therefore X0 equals 23.23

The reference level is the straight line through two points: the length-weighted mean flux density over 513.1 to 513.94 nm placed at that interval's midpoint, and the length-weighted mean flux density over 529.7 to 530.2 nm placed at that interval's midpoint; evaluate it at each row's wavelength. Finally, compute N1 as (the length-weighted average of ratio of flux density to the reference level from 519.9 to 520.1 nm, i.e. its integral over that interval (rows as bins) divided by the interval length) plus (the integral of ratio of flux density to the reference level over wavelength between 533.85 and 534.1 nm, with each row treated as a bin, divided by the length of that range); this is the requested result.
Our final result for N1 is 1.92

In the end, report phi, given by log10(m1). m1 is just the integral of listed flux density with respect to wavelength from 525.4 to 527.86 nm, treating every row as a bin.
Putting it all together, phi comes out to 1.81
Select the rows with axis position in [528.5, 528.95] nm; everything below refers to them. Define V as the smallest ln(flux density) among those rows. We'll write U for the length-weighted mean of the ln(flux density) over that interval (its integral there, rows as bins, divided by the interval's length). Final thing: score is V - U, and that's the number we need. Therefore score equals -0.0048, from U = 3.41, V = 3.40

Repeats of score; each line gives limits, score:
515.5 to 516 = -0.0301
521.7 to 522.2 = -0.0092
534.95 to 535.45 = -0.0103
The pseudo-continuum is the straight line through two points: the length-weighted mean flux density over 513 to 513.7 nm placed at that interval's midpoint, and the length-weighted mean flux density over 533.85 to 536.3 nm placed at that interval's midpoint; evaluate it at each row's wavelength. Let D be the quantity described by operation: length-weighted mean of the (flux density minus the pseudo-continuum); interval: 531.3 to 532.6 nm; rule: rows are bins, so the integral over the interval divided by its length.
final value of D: 0.4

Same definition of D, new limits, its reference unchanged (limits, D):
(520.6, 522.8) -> -1.1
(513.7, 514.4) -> -1.1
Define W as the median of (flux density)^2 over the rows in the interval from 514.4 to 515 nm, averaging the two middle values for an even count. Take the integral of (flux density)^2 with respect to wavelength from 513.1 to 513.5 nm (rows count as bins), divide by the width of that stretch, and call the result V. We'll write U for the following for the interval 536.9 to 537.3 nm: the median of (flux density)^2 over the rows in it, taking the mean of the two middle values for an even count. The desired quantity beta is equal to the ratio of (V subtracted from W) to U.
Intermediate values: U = 812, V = 634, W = 623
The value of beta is -0.01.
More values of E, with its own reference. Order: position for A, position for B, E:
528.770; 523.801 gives 0.01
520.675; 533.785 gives 0.11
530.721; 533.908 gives 0.03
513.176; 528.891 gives 0.01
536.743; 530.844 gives 0.03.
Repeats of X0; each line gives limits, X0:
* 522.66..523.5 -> 25.56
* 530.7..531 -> 30.15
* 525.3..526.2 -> 27.11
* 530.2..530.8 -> 29.58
